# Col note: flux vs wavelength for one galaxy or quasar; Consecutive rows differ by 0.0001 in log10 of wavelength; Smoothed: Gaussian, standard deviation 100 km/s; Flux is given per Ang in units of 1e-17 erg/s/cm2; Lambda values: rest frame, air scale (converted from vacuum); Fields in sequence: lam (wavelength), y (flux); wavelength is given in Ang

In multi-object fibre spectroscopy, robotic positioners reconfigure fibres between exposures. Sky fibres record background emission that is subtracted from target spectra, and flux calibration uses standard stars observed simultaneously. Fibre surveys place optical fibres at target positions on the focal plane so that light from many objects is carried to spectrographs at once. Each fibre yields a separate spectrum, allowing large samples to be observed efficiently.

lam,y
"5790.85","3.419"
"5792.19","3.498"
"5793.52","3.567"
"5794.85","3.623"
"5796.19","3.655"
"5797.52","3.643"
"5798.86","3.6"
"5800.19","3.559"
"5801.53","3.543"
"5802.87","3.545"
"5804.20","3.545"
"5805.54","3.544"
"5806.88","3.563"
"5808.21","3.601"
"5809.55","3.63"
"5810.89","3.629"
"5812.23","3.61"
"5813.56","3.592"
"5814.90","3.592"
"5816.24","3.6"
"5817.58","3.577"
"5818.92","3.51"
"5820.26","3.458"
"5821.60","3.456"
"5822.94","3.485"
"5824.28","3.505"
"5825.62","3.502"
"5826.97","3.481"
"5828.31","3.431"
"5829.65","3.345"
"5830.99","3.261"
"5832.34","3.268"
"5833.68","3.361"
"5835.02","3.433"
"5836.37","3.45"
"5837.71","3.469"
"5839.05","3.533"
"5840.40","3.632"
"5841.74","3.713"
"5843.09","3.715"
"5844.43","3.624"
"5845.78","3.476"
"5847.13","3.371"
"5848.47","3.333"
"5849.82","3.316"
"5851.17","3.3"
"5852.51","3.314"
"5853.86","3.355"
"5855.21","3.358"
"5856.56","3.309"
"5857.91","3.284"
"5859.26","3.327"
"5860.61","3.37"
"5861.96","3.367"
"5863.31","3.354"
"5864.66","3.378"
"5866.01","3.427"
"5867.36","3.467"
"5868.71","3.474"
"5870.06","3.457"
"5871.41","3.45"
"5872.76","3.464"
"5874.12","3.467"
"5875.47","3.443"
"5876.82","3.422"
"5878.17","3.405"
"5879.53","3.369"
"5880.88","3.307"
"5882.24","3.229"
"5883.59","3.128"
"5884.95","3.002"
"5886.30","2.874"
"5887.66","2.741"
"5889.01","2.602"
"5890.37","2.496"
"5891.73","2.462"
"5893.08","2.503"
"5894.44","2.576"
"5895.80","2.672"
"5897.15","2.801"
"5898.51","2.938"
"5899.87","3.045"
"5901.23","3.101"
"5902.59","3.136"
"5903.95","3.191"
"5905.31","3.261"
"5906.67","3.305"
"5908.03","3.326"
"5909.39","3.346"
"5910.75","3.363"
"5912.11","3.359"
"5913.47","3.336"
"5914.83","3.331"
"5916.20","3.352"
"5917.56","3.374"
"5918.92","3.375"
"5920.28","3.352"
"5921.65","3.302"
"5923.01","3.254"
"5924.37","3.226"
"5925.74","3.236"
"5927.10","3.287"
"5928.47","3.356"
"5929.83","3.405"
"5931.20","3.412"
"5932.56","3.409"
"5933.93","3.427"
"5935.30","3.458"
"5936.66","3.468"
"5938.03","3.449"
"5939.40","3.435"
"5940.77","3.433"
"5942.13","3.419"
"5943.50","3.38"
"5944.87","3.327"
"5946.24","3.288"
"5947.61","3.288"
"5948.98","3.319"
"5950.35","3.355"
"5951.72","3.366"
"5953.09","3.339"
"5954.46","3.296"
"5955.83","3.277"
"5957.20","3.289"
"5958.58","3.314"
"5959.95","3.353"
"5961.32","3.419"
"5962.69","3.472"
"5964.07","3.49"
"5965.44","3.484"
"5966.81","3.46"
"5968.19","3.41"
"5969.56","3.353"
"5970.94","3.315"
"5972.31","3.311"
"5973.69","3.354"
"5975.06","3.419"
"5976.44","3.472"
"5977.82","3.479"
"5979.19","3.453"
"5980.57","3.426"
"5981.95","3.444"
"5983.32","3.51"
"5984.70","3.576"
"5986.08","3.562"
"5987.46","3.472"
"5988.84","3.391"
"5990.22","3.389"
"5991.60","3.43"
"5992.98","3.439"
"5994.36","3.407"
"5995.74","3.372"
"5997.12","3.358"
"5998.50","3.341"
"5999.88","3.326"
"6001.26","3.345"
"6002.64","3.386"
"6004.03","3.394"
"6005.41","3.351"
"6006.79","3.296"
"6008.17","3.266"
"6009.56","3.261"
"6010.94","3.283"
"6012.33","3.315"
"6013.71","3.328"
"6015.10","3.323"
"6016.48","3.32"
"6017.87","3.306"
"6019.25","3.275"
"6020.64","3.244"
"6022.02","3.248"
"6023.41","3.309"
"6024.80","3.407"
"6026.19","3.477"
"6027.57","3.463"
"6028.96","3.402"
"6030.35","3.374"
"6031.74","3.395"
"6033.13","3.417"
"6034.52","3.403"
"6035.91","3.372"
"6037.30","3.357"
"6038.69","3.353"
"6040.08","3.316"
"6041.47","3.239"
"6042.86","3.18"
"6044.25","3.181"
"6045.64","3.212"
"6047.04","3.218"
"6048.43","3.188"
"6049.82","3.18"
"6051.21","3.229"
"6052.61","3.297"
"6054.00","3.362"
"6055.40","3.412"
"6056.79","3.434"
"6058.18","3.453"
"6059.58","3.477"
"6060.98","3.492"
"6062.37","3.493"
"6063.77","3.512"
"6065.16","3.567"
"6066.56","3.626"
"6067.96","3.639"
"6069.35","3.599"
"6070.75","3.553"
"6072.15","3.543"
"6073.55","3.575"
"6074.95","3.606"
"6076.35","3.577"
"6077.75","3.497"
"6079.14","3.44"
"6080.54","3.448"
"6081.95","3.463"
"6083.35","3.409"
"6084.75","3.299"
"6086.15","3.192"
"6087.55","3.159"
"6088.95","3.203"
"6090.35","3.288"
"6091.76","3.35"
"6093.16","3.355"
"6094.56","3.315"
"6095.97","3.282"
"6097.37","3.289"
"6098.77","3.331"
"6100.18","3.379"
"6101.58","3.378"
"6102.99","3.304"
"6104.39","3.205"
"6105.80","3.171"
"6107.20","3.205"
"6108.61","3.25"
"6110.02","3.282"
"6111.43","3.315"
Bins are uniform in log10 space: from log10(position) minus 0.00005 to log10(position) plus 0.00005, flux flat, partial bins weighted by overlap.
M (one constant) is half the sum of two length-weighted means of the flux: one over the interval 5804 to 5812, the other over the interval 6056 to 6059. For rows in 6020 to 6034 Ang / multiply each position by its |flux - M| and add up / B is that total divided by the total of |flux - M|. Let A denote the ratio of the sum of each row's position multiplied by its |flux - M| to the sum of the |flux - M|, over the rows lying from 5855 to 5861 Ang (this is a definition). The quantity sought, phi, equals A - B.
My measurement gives -167.6 Ang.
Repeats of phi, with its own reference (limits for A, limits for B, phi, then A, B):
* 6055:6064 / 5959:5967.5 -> 95.6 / 6057.8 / 5962.2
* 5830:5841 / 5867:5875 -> -36.8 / 5834.0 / 5870.8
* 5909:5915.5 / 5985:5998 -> -80.4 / 5912.2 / 5992.6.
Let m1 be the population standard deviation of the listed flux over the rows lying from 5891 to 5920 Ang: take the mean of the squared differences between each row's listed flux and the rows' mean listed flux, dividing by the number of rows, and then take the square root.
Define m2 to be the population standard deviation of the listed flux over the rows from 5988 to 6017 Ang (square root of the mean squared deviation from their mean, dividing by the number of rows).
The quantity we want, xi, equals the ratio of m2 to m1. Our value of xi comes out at 0.2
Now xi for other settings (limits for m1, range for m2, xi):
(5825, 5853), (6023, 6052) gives 0.7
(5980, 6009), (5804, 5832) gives 1.2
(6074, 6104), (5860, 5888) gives 1.8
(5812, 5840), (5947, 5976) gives 0.7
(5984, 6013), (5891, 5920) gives 3.7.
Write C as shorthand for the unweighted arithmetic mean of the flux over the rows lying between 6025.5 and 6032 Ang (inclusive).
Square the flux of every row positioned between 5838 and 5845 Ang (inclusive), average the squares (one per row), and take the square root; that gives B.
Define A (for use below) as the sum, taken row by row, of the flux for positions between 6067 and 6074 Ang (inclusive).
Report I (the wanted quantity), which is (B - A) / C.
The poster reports -4.2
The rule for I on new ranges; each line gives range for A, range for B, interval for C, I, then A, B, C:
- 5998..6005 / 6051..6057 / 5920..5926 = -4.1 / 16.8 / 3.35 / 3.27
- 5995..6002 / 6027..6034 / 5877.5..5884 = -4.1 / 16.7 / 3.41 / 3.29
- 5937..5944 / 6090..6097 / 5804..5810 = -3.9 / 17.1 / 3.32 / 3.58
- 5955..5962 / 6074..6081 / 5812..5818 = -3.7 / 16.7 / 3.51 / 3.59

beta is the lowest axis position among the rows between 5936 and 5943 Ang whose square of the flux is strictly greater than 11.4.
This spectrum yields 5936.66 Ang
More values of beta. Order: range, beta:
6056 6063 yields 6056.79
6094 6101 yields 6100.18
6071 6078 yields 6072.15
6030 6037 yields 6031.74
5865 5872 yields 5866.01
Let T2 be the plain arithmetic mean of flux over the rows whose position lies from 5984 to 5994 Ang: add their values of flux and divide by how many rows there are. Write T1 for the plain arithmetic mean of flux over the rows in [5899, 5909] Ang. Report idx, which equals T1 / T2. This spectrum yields 0.92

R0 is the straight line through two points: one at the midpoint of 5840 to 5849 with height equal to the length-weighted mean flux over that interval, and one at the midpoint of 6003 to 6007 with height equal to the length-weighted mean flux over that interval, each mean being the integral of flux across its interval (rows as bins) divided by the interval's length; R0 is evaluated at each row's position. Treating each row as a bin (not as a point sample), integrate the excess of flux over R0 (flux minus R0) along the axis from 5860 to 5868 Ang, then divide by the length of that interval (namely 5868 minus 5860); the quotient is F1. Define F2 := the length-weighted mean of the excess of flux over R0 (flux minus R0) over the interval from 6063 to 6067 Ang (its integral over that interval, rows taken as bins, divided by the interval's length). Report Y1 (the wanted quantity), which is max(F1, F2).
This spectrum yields 0.284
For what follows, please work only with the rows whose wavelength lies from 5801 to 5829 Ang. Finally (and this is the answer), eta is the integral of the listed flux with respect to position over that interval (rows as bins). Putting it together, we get 99.2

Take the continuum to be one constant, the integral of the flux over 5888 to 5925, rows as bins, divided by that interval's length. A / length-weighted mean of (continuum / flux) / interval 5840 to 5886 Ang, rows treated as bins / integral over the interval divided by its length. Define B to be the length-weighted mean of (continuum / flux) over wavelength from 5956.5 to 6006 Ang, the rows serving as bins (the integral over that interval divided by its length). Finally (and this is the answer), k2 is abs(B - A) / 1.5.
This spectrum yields 0.005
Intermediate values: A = 0.913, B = 0.91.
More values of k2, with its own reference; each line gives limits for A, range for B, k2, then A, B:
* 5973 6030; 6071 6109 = 0.005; 0.913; 0.92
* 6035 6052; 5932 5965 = 0.023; 0.949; 0.91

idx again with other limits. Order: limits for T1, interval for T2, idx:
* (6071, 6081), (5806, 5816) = 0.98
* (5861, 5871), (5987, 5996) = 1.00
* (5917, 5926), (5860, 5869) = 0.97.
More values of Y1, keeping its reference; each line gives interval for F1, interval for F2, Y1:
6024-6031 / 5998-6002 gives 0.097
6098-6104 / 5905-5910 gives 0.105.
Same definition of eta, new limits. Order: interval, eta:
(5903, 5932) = 96.3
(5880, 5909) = 85.4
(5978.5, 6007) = 97.3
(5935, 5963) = 94.3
